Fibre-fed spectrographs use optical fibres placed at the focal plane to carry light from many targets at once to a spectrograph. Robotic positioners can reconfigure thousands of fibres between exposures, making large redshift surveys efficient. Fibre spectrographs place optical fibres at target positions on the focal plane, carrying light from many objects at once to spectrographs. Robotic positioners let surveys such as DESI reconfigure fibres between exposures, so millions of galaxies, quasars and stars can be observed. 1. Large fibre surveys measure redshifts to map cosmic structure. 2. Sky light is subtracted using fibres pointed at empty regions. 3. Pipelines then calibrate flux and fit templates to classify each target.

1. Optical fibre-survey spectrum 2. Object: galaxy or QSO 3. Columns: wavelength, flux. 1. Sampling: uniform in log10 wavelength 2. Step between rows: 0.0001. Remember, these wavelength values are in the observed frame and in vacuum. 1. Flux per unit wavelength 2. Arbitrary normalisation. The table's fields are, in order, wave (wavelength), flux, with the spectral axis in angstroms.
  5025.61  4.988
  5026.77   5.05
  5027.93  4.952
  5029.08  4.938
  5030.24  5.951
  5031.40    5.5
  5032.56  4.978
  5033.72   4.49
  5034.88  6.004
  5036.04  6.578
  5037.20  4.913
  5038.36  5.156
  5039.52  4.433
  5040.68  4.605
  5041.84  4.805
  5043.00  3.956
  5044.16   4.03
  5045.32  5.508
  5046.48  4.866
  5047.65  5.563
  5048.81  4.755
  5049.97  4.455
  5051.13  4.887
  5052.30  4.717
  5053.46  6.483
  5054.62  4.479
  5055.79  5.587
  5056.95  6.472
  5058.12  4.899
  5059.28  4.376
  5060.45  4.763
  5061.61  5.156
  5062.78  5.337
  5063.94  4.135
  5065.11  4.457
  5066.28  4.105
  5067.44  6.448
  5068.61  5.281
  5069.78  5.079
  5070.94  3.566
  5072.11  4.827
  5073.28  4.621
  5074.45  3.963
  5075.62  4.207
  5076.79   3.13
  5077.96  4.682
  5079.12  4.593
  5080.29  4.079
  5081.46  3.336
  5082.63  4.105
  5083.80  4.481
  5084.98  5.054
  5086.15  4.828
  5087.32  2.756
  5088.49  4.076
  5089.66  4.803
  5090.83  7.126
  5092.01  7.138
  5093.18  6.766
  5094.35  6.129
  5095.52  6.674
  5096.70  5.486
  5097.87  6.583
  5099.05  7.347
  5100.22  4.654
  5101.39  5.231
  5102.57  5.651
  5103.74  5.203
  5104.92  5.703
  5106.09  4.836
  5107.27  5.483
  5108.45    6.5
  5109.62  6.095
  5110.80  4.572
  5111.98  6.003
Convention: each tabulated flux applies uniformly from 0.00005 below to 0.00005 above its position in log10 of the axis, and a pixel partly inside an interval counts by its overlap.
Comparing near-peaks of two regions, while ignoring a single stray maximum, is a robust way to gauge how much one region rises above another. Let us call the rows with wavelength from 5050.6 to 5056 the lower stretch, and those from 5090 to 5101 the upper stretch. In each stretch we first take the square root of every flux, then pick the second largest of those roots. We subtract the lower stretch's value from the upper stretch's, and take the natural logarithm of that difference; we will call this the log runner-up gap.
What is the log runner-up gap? -1.2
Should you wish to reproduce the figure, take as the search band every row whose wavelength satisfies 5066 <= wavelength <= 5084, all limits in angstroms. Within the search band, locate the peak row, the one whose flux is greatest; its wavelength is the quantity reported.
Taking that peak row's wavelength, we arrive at 5067.44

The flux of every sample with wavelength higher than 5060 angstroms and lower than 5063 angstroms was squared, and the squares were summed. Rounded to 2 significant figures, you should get 78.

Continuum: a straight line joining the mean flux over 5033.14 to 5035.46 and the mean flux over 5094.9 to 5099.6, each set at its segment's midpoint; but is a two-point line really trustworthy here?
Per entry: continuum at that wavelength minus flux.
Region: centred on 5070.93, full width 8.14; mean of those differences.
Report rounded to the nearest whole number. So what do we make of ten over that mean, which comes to 9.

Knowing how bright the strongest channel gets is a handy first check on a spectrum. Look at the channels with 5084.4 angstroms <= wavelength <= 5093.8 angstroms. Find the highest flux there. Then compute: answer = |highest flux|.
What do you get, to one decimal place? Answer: 7.1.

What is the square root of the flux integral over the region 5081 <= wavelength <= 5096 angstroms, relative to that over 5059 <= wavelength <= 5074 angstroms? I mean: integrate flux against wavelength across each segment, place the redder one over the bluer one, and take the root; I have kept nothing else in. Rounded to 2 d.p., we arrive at 1.04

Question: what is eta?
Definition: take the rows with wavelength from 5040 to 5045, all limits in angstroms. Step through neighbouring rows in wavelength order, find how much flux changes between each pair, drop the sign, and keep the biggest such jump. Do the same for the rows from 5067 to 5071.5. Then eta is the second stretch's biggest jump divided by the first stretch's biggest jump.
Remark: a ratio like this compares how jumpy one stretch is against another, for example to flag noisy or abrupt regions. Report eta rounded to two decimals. 1.78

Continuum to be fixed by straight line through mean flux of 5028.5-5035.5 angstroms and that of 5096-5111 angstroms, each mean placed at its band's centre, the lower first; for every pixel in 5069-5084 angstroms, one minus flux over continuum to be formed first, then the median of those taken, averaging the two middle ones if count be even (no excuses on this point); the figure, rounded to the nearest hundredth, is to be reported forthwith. 0.24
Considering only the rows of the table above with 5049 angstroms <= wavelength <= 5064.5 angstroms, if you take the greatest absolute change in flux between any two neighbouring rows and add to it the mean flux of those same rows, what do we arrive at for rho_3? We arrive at 7.06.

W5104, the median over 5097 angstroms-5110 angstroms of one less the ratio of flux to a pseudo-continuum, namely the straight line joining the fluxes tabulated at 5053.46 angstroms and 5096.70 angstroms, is -0.06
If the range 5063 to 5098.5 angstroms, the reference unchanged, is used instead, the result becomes 0.21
